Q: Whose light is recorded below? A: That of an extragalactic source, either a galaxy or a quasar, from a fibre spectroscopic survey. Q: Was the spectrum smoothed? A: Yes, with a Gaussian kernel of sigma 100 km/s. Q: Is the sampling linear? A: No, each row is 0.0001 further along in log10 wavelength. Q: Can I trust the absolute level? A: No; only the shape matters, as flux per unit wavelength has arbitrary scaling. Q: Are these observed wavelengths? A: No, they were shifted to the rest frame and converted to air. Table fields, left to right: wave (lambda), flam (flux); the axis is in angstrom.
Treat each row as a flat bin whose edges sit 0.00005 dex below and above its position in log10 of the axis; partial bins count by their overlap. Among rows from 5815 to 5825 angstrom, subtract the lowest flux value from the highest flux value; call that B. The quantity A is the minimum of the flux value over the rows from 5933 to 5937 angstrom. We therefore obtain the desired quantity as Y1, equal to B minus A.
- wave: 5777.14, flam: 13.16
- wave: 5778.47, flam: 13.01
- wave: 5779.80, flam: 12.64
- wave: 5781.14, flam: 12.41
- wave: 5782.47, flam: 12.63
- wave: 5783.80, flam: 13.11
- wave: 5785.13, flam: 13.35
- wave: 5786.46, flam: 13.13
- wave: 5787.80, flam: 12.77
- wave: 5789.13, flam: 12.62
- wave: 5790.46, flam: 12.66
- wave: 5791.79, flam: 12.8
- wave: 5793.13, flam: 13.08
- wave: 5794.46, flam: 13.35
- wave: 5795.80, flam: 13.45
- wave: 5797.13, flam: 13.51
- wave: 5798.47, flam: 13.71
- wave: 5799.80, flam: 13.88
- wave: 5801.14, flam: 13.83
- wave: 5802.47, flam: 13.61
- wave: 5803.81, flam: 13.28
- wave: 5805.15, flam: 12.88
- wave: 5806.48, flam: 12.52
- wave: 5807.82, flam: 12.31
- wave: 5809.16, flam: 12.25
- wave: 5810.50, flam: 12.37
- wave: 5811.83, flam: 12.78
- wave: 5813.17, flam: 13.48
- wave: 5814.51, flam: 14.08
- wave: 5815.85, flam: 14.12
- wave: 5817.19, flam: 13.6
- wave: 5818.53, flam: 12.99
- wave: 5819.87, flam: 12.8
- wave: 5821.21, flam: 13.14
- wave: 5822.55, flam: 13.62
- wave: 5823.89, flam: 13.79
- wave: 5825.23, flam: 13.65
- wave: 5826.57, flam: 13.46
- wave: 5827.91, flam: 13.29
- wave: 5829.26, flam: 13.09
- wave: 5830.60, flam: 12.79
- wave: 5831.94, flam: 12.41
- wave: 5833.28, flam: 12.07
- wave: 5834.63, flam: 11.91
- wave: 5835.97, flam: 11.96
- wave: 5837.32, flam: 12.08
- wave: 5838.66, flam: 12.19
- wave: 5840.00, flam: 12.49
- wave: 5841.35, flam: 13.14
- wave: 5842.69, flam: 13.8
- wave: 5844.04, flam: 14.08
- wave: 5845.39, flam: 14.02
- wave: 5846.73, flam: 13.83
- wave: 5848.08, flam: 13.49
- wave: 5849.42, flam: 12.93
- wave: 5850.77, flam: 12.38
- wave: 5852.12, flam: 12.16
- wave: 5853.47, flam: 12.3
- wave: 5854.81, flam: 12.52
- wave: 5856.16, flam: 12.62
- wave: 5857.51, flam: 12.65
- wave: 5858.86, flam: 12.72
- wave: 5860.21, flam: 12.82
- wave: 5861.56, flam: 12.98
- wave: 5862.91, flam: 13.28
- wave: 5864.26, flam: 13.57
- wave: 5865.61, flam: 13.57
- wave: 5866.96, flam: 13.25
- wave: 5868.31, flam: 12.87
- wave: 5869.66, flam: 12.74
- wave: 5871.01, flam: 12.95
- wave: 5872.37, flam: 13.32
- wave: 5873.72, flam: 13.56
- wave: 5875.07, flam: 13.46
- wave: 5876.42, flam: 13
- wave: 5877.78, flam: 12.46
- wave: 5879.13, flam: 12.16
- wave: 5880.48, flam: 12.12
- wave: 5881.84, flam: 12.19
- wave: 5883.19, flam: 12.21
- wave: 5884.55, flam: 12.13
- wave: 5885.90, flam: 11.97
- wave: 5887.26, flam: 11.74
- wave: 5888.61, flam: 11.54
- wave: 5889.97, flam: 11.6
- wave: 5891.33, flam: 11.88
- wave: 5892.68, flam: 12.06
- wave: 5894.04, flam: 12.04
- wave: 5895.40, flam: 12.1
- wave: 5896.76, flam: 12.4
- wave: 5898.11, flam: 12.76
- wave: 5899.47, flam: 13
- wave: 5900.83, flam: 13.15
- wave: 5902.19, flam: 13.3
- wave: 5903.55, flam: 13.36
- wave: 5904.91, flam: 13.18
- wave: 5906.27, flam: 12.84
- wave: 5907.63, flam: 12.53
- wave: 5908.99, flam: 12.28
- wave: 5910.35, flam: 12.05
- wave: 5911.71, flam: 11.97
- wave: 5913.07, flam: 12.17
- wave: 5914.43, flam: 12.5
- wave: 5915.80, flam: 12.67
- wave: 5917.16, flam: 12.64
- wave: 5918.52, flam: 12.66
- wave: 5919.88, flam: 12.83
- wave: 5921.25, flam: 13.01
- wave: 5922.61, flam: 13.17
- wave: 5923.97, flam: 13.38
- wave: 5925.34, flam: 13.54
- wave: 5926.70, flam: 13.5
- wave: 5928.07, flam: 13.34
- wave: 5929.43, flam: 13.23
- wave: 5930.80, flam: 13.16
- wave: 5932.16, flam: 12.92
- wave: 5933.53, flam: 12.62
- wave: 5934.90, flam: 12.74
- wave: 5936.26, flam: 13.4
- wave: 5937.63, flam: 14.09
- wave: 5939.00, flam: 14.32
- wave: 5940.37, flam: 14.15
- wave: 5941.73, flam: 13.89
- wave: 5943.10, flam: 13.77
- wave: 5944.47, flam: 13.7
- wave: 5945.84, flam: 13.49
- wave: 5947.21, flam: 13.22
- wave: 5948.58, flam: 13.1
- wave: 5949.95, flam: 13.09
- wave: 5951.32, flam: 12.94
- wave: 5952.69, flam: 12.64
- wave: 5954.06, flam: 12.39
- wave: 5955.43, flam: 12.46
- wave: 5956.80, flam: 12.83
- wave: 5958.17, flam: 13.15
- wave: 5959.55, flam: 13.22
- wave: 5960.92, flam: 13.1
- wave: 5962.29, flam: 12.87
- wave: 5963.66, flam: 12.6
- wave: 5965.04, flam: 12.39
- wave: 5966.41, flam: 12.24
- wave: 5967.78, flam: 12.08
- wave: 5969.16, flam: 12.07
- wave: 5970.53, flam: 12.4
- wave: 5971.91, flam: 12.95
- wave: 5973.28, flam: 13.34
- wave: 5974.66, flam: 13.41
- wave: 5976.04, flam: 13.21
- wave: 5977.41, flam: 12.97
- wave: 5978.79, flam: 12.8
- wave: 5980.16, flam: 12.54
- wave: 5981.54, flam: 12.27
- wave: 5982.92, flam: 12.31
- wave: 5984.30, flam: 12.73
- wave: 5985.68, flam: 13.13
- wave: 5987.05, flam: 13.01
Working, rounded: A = 12.62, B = 1.32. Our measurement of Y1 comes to -11.3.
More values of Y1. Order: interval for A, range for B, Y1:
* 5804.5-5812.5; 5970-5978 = -11.2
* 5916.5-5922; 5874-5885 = -11.3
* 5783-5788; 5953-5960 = -11.9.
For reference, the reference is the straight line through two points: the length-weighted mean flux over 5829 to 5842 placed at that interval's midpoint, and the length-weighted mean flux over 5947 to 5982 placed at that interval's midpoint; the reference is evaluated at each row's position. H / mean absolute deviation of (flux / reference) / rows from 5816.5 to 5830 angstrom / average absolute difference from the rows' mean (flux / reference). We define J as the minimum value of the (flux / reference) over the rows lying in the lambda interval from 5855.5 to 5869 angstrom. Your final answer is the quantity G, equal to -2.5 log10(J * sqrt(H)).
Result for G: 2.039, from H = 0.0228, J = 1.01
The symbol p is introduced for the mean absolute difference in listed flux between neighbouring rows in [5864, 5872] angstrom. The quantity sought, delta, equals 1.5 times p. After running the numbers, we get 0.31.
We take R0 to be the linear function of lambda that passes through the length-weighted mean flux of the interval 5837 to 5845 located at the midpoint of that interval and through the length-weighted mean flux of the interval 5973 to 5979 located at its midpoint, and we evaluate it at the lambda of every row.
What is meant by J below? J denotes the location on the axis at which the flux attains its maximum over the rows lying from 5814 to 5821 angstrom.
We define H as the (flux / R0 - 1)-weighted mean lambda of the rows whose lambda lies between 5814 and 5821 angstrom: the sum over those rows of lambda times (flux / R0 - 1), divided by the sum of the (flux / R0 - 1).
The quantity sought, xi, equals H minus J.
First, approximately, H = 5815.2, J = 5815.85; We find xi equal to -0.7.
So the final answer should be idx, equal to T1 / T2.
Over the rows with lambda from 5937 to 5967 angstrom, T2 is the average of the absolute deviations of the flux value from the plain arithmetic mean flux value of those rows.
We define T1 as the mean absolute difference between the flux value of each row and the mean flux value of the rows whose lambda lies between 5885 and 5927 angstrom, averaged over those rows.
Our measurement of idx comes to 1.03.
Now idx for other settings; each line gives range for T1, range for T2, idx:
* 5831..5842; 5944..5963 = 1.07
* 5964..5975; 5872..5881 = 0.88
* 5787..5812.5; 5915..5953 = 1.18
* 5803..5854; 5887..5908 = 1.08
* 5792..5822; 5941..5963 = 1.43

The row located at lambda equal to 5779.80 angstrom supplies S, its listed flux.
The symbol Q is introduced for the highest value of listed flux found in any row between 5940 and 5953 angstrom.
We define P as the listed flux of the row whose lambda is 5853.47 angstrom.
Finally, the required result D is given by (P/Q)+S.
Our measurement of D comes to 13.5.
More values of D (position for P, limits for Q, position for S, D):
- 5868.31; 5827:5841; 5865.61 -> 14.5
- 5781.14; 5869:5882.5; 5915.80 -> 13.6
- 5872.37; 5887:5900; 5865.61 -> 14.6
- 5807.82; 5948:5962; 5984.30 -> 13.7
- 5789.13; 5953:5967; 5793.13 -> 14.0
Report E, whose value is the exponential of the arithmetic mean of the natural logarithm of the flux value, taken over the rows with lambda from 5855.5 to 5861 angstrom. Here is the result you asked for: 12.7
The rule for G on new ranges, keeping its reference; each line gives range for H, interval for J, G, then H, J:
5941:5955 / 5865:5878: 1.881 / 0.0316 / 1.00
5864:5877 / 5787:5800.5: 2.042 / 0.0219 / 1.03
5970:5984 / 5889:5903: 2.022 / 0.0283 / 0.92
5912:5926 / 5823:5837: 2.031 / 0.0257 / 0.96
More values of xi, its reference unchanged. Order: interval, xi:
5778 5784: -2.9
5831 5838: 2.9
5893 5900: -3.8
